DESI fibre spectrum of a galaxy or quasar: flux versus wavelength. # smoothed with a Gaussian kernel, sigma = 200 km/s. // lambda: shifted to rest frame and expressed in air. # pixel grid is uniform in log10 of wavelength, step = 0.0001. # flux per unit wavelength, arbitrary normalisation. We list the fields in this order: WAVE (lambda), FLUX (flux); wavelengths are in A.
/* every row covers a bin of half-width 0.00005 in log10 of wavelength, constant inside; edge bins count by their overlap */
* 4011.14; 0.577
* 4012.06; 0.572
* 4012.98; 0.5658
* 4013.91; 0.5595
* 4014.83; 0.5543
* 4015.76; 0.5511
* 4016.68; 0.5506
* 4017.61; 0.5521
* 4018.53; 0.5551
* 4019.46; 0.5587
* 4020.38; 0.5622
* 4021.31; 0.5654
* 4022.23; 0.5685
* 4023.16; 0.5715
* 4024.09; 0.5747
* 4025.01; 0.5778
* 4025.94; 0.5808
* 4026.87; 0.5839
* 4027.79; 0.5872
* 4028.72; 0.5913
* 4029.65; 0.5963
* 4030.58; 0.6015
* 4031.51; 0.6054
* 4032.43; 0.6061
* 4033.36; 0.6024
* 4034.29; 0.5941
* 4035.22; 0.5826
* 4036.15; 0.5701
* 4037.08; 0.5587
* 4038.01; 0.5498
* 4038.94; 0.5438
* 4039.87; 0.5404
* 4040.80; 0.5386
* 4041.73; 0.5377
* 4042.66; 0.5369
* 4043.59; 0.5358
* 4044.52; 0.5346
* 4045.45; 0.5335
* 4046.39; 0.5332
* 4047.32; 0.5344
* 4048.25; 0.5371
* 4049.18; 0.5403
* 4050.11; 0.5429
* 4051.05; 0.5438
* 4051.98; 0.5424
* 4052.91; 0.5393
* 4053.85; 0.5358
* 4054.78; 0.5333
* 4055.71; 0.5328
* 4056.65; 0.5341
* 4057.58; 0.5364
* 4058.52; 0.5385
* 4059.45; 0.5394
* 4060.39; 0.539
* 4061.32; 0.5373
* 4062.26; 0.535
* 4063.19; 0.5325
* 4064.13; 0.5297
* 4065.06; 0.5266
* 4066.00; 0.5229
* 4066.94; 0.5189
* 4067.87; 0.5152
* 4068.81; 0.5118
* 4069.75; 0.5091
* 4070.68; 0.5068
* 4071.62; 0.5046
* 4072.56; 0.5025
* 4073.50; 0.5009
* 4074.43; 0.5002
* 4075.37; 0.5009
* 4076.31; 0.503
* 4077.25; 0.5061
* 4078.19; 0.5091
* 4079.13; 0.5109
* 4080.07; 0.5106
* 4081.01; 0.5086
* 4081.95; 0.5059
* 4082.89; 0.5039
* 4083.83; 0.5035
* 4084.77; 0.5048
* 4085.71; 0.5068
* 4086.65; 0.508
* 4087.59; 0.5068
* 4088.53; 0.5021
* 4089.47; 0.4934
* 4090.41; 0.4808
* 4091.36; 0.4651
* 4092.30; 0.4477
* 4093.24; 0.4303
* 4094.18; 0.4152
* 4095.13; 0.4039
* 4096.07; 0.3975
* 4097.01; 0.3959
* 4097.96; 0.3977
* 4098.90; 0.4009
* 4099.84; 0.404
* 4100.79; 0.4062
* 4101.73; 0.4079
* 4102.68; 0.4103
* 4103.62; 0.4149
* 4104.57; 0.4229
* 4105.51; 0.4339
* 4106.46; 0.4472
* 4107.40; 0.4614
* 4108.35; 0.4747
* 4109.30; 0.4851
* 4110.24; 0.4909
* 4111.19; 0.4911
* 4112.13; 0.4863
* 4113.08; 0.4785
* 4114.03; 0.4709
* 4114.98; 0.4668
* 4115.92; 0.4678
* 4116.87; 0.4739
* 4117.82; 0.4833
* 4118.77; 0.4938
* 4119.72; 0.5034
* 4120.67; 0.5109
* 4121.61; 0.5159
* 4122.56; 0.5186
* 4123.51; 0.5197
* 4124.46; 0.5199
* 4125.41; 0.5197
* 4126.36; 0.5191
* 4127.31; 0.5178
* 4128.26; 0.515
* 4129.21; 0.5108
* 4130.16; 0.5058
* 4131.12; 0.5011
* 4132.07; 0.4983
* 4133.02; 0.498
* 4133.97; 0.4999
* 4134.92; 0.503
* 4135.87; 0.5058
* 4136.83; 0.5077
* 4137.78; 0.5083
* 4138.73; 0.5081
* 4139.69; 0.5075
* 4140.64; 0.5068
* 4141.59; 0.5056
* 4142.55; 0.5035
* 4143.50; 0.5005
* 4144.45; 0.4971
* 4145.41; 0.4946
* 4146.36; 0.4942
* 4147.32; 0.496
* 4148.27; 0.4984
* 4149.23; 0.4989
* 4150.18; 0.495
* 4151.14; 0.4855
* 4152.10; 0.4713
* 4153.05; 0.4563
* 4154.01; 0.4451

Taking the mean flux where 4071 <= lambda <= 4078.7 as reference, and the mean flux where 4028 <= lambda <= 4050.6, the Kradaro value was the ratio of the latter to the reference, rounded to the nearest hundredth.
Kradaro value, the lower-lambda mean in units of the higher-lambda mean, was 1.11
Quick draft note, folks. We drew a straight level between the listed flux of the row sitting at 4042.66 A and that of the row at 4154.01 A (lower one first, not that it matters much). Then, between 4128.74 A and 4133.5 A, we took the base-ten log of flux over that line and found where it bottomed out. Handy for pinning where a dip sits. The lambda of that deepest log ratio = 4132.07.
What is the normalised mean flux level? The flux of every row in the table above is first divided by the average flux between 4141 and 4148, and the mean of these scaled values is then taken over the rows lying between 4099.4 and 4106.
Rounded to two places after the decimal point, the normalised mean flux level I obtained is 0.83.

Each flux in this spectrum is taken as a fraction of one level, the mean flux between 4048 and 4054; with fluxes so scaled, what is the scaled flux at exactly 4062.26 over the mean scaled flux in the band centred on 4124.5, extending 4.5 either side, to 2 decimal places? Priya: 1.03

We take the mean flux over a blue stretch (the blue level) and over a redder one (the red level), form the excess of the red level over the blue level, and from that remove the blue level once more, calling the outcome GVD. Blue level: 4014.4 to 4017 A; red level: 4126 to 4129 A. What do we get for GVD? -0.59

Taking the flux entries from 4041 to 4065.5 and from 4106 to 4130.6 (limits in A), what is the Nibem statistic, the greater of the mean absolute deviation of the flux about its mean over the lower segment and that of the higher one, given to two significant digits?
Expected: 0.019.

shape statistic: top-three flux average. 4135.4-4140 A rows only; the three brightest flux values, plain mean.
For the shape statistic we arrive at 0.508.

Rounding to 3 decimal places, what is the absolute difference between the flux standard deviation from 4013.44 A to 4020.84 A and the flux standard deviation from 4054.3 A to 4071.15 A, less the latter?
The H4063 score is -0.004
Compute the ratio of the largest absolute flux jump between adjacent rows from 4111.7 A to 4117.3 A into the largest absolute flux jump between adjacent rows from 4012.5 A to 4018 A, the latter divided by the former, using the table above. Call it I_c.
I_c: 0.8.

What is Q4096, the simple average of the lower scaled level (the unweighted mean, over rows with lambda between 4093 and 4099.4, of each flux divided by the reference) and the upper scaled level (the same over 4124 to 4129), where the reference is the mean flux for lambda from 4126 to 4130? 0.90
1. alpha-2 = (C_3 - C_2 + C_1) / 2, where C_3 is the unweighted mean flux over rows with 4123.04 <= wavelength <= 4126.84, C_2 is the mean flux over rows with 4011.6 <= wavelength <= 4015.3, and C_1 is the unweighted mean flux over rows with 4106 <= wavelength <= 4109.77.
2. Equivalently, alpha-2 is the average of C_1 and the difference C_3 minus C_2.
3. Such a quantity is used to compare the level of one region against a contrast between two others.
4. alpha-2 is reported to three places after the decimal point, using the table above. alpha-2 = 0.212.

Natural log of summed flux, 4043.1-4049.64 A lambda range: 1.32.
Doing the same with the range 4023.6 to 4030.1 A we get 1.41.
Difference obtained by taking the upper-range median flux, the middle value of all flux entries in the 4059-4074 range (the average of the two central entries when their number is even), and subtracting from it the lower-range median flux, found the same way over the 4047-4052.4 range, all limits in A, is -0.020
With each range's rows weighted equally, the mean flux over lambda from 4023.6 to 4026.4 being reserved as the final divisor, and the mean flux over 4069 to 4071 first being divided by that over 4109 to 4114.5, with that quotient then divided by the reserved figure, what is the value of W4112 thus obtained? 1.82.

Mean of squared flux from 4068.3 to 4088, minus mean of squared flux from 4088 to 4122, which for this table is 0.05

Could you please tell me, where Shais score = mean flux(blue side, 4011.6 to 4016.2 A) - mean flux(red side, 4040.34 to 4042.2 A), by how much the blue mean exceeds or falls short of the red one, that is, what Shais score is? 0.022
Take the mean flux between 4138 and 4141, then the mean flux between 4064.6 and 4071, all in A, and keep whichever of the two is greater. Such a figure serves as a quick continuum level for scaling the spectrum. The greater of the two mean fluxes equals 0.516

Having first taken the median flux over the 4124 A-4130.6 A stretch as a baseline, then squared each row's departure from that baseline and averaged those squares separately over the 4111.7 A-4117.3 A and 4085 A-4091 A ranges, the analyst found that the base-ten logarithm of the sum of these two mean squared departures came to -2.6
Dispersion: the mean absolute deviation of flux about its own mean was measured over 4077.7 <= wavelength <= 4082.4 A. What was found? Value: 0.0014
